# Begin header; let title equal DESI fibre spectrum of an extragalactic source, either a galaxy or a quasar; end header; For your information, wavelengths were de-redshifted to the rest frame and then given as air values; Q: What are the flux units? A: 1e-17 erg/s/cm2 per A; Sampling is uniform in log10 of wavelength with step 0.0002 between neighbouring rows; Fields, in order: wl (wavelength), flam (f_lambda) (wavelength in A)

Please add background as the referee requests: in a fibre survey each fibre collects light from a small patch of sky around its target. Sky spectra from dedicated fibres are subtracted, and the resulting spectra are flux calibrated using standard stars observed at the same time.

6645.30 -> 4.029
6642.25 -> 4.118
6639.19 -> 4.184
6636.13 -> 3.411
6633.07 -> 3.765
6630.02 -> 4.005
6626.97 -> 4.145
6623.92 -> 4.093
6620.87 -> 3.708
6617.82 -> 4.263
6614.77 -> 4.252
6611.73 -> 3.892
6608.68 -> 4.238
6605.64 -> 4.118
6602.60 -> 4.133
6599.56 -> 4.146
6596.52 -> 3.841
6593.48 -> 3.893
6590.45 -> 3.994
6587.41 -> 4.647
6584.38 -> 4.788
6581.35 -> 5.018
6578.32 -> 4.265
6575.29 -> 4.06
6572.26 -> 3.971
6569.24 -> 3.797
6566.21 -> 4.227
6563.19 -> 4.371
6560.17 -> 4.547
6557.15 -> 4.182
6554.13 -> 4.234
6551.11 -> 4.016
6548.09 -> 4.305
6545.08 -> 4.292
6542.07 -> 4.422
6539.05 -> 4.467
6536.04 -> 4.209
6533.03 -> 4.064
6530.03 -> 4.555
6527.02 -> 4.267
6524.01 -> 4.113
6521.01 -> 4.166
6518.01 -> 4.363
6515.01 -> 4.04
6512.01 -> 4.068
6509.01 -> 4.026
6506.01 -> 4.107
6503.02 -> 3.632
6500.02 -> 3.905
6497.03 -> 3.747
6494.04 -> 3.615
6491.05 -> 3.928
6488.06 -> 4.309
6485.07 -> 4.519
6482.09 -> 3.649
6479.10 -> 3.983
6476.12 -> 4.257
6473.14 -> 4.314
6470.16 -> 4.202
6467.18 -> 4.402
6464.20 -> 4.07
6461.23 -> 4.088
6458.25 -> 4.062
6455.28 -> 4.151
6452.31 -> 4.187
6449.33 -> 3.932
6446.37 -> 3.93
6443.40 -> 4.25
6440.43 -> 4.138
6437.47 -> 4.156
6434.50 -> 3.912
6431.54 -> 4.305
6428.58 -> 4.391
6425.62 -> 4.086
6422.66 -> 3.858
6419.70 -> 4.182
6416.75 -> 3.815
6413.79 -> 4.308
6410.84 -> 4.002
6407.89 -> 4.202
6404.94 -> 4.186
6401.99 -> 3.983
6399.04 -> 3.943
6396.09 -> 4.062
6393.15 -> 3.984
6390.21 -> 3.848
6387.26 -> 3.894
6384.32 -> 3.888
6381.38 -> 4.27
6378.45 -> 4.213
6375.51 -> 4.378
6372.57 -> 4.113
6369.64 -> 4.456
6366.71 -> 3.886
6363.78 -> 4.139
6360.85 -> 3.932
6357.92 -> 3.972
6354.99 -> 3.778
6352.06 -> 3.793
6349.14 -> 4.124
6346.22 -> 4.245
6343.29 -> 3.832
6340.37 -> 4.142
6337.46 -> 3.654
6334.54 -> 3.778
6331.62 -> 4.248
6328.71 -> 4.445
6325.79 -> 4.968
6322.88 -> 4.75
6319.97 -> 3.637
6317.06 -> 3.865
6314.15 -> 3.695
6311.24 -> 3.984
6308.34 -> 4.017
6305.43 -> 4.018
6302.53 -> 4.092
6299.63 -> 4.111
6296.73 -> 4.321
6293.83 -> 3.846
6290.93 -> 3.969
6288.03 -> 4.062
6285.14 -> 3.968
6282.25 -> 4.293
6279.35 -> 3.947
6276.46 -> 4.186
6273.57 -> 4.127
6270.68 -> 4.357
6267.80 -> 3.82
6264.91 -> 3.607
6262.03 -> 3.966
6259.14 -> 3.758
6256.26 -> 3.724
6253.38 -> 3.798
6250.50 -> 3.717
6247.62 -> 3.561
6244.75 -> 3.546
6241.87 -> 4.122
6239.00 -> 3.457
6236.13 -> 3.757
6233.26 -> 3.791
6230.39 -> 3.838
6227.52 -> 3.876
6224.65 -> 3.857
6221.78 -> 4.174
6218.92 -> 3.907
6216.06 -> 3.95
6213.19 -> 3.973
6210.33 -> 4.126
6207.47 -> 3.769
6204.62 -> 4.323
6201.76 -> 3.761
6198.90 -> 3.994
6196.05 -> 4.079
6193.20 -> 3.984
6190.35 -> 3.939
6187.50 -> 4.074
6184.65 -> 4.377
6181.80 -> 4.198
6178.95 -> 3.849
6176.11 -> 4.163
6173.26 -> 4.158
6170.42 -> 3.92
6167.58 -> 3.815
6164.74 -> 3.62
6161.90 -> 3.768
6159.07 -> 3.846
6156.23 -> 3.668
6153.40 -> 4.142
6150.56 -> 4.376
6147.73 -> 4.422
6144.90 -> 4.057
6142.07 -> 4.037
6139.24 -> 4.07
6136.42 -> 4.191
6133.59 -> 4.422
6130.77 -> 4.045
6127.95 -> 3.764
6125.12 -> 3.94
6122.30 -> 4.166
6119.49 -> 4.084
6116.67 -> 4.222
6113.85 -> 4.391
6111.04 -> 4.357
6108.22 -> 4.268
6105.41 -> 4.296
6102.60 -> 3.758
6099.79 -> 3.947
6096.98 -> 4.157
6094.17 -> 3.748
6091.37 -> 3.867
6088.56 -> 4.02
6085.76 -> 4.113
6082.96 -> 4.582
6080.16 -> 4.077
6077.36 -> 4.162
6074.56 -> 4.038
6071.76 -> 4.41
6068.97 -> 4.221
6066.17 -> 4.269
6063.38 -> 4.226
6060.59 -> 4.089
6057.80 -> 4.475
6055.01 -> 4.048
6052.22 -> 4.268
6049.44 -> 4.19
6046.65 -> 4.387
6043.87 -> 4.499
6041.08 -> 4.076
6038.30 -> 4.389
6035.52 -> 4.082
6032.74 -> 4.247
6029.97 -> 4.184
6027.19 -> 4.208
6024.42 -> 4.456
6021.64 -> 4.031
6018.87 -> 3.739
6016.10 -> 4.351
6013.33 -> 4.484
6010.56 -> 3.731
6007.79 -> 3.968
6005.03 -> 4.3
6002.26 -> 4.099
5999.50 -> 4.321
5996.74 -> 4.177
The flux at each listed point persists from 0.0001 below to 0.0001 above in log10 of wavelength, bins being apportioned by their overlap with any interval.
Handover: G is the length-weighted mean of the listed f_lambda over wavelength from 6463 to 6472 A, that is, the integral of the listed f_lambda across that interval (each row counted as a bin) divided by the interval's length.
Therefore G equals 4.23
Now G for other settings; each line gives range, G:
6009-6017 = 4.17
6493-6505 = 3.75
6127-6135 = 4.10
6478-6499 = 3.96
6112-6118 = 4.31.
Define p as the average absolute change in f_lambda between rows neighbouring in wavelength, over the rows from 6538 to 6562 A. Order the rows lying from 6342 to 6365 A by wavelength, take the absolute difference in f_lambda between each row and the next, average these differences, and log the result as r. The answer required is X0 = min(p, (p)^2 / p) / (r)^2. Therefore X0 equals 4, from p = 0.16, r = 0.19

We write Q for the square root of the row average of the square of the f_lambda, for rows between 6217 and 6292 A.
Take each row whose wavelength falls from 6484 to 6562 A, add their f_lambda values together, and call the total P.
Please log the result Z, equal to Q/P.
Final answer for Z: 0.0361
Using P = 108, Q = 3.90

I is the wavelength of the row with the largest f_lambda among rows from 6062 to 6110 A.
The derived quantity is 6082.96 A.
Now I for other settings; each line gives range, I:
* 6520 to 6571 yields 6530.03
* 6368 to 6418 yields 6369.64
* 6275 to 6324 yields 6322.88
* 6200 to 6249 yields 6204.62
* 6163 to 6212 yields 6184.65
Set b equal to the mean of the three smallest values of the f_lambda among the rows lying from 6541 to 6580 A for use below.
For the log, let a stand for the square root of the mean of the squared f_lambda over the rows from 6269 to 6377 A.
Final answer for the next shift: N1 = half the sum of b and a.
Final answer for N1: 4.01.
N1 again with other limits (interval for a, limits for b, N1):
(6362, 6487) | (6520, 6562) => 4.09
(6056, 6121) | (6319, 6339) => 3.93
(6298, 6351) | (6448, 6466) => 4.06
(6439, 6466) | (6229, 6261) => 3.81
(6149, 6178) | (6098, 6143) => 3.89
